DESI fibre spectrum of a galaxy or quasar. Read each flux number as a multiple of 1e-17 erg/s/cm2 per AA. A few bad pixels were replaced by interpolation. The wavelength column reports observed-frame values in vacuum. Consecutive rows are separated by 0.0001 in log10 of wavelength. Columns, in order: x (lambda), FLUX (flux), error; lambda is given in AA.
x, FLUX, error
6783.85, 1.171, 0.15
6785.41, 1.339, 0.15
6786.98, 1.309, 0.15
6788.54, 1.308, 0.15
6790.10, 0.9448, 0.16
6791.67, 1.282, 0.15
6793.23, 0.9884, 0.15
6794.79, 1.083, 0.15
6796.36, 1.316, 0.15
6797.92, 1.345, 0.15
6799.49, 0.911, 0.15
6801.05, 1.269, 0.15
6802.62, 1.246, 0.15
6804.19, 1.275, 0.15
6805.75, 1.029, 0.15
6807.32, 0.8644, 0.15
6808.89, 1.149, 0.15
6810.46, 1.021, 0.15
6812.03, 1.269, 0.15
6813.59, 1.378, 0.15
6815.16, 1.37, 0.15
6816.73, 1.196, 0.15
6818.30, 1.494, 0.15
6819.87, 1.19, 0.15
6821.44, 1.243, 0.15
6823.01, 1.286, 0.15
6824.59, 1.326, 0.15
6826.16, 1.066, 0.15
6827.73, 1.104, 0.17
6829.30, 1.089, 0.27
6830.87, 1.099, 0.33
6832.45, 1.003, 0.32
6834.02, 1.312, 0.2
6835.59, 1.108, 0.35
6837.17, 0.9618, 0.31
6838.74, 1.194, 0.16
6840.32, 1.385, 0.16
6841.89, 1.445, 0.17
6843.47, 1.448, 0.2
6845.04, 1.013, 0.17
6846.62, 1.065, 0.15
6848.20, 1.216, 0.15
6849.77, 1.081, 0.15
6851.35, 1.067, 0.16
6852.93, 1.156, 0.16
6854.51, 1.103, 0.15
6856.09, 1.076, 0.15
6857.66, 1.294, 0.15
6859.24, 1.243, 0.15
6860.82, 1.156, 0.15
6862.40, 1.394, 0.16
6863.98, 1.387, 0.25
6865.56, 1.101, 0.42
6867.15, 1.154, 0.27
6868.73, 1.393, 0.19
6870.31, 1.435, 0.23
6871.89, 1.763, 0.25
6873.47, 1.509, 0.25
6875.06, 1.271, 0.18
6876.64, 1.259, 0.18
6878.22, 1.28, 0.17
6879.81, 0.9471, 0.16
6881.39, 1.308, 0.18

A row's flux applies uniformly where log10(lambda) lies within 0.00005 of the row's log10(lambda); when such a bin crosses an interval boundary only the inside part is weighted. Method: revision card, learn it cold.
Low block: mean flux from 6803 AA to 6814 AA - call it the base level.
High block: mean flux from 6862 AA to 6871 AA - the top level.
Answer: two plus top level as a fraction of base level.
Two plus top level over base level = 3.15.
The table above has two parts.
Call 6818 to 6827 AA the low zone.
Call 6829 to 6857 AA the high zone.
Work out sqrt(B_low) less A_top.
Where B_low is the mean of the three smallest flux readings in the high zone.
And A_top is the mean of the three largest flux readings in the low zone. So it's -0.37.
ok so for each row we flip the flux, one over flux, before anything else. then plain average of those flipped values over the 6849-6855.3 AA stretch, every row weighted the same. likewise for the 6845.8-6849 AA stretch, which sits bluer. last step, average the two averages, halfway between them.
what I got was 0.895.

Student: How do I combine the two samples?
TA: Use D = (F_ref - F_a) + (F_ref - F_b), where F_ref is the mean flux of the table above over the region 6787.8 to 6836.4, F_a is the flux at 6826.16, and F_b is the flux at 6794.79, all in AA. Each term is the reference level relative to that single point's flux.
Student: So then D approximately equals 0.21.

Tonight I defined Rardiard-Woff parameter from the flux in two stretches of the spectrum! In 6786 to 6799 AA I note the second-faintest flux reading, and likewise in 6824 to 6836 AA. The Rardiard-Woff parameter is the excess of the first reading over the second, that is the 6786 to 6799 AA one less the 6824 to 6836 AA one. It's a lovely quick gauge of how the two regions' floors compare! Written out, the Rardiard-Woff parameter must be -0.08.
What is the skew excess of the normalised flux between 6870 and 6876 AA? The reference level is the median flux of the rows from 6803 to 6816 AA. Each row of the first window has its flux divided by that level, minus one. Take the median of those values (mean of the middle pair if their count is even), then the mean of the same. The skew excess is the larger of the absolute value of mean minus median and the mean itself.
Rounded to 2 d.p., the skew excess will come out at 0.24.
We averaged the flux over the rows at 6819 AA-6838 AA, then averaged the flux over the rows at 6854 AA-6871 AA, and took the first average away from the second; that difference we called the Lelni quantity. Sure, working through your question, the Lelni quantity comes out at 0.100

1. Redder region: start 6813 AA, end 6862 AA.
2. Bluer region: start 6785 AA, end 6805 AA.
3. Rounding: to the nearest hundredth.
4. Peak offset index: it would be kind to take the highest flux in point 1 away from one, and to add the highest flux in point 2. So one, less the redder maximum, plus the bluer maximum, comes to 0.85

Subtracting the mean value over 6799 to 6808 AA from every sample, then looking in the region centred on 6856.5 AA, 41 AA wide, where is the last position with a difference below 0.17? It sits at 6876.64 AA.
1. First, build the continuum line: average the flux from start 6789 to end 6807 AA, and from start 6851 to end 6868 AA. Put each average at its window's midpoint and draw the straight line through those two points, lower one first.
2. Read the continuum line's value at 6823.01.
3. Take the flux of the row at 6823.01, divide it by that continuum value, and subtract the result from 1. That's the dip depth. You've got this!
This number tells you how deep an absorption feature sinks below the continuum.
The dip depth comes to -0.10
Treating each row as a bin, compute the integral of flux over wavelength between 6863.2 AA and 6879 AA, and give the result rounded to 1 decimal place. 21.4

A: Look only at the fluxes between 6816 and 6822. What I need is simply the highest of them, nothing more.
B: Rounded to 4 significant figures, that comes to 1.494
